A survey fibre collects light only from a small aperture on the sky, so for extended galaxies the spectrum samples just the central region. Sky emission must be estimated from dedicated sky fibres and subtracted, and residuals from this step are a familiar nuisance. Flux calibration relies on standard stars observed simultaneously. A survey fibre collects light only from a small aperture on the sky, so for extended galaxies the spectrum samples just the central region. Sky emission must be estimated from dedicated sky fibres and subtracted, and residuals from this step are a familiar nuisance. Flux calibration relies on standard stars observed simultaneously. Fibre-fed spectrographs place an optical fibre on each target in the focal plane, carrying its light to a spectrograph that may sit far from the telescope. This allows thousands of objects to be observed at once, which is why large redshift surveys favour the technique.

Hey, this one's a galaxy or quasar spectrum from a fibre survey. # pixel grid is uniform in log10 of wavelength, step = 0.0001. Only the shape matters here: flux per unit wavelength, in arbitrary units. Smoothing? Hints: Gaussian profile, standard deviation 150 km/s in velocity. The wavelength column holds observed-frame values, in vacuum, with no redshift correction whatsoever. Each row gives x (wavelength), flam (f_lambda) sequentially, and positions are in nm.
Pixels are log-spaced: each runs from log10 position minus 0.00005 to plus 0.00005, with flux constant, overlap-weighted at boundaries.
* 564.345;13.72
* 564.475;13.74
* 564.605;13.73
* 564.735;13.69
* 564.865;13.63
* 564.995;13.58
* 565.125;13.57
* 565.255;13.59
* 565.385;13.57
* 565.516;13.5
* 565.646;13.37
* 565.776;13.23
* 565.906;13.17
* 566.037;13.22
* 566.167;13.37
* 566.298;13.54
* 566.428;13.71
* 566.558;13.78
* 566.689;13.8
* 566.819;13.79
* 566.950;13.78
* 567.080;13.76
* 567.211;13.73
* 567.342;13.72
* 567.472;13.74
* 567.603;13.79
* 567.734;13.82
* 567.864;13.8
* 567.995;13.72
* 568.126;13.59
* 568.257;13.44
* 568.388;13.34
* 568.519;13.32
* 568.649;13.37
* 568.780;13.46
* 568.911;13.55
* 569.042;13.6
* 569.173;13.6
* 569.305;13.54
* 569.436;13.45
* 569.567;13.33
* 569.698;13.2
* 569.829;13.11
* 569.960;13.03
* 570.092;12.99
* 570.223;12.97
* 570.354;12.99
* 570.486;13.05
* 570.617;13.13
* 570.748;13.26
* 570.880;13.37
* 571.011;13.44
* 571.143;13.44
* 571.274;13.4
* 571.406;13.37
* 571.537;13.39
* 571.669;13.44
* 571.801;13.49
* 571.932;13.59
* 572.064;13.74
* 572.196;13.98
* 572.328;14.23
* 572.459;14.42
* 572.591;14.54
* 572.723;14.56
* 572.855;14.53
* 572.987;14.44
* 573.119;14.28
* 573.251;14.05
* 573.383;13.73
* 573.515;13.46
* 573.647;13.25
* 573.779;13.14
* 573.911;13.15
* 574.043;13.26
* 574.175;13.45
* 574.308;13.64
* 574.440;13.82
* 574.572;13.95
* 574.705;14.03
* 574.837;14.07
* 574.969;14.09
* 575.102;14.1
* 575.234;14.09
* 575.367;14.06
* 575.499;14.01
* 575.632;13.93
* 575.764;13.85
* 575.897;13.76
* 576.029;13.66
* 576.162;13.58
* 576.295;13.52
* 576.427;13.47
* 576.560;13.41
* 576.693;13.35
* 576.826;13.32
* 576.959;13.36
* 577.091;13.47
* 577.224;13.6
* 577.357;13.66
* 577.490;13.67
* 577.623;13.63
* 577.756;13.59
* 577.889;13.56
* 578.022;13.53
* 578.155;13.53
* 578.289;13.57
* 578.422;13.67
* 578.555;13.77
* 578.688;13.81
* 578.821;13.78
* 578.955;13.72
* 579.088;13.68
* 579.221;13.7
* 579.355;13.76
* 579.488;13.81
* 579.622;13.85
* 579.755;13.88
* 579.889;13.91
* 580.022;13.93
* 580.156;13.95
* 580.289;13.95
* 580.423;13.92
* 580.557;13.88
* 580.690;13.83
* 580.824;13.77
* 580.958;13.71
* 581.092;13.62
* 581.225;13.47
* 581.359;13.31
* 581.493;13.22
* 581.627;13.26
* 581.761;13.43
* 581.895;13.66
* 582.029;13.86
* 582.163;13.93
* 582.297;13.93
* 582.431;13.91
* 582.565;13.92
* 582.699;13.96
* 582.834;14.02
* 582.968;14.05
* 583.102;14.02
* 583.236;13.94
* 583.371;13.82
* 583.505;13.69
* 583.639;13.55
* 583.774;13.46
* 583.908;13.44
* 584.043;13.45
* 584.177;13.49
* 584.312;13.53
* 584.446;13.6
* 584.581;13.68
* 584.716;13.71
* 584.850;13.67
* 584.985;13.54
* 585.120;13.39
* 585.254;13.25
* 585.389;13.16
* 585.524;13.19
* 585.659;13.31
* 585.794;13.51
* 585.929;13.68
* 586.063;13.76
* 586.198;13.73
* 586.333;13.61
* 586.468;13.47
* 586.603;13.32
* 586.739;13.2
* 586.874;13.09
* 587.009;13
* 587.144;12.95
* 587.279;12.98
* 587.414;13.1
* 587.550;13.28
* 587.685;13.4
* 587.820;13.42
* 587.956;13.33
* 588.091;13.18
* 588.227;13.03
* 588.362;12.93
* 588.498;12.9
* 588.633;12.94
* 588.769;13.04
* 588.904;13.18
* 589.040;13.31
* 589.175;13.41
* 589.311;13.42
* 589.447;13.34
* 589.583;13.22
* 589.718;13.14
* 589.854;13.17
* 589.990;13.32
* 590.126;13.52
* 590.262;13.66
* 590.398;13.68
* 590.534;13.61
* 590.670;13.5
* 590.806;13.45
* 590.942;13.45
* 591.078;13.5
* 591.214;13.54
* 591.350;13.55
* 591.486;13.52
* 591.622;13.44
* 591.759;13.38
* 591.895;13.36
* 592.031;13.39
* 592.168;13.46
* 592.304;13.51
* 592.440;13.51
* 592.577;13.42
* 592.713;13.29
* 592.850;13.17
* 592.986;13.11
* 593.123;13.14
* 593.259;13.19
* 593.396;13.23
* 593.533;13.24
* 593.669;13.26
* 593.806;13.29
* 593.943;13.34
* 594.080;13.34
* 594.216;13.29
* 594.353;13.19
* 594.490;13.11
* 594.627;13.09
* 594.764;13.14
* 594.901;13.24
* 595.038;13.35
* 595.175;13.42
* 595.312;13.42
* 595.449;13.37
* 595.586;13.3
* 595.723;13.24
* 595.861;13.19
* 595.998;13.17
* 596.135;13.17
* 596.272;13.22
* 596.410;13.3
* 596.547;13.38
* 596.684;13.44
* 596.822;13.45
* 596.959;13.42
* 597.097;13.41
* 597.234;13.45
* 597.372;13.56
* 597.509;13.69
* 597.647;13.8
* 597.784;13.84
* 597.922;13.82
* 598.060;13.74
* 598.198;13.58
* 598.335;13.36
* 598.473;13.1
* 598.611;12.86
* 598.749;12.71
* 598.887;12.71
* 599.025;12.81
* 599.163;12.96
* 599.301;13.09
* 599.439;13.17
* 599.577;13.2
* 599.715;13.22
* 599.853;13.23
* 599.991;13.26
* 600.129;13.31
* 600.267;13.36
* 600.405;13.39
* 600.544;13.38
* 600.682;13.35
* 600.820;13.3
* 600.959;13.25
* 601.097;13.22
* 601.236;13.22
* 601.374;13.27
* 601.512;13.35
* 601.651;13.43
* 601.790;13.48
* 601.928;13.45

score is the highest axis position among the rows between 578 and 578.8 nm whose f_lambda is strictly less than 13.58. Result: 578.289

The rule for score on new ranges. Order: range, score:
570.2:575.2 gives 574.175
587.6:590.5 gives 590.126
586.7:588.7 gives 588.633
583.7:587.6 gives 587.550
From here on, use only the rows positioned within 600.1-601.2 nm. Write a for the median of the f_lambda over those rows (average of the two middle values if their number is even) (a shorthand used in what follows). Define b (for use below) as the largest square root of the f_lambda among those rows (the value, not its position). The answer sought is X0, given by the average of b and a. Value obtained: 8.49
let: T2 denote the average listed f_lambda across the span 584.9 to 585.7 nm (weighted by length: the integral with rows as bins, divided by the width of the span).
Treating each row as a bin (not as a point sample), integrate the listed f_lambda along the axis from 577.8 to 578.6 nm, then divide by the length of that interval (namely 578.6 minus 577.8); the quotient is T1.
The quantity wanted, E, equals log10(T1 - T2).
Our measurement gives -0.54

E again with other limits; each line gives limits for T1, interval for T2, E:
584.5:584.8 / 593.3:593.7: -0.35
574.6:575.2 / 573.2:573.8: -0.29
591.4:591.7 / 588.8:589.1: -0.62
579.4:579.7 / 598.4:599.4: -0.02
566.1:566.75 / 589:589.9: -0.46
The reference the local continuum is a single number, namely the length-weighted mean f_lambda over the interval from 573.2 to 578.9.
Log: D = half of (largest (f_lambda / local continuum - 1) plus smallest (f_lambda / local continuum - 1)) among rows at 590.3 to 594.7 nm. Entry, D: -0.020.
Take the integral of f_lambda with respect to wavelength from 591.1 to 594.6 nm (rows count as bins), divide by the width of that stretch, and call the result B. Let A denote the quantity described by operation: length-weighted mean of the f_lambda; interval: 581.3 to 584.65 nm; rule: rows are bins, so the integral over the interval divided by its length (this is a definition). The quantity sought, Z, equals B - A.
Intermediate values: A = 13.7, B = 13.3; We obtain -0.4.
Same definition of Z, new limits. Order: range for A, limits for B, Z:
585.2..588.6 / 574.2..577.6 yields 0.5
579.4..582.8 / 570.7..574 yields 0.0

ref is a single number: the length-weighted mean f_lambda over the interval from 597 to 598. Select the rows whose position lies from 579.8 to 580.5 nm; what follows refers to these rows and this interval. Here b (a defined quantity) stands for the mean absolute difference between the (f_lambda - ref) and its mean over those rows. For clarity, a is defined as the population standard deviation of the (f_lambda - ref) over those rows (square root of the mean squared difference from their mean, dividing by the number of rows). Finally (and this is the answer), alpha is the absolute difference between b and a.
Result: 0.002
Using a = 0.02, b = 0.014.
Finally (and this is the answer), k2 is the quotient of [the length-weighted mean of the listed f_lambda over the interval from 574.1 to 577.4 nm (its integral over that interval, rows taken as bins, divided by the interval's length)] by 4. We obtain 3.43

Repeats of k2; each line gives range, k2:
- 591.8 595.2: 3.32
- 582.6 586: 3.40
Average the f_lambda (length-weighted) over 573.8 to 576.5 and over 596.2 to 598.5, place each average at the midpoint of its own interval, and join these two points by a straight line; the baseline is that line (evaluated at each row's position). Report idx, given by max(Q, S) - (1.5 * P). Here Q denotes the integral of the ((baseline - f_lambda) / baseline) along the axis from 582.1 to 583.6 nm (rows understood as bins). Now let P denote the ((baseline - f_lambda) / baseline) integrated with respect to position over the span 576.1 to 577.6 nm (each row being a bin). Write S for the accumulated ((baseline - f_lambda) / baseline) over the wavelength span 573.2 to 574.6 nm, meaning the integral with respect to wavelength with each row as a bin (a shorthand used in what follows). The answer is -0.014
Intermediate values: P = 0.027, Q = -0.03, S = 0.026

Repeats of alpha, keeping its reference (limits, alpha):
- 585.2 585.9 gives 0.023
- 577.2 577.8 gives 0.004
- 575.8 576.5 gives 0.013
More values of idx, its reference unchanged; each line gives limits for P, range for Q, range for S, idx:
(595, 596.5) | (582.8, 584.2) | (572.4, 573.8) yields -0.046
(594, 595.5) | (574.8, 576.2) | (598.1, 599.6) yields 0.003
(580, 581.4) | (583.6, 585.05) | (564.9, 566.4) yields 0.056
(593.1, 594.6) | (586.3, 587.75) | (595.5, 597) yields -0.007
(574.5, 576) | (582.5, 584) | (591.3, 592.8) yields 0.052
